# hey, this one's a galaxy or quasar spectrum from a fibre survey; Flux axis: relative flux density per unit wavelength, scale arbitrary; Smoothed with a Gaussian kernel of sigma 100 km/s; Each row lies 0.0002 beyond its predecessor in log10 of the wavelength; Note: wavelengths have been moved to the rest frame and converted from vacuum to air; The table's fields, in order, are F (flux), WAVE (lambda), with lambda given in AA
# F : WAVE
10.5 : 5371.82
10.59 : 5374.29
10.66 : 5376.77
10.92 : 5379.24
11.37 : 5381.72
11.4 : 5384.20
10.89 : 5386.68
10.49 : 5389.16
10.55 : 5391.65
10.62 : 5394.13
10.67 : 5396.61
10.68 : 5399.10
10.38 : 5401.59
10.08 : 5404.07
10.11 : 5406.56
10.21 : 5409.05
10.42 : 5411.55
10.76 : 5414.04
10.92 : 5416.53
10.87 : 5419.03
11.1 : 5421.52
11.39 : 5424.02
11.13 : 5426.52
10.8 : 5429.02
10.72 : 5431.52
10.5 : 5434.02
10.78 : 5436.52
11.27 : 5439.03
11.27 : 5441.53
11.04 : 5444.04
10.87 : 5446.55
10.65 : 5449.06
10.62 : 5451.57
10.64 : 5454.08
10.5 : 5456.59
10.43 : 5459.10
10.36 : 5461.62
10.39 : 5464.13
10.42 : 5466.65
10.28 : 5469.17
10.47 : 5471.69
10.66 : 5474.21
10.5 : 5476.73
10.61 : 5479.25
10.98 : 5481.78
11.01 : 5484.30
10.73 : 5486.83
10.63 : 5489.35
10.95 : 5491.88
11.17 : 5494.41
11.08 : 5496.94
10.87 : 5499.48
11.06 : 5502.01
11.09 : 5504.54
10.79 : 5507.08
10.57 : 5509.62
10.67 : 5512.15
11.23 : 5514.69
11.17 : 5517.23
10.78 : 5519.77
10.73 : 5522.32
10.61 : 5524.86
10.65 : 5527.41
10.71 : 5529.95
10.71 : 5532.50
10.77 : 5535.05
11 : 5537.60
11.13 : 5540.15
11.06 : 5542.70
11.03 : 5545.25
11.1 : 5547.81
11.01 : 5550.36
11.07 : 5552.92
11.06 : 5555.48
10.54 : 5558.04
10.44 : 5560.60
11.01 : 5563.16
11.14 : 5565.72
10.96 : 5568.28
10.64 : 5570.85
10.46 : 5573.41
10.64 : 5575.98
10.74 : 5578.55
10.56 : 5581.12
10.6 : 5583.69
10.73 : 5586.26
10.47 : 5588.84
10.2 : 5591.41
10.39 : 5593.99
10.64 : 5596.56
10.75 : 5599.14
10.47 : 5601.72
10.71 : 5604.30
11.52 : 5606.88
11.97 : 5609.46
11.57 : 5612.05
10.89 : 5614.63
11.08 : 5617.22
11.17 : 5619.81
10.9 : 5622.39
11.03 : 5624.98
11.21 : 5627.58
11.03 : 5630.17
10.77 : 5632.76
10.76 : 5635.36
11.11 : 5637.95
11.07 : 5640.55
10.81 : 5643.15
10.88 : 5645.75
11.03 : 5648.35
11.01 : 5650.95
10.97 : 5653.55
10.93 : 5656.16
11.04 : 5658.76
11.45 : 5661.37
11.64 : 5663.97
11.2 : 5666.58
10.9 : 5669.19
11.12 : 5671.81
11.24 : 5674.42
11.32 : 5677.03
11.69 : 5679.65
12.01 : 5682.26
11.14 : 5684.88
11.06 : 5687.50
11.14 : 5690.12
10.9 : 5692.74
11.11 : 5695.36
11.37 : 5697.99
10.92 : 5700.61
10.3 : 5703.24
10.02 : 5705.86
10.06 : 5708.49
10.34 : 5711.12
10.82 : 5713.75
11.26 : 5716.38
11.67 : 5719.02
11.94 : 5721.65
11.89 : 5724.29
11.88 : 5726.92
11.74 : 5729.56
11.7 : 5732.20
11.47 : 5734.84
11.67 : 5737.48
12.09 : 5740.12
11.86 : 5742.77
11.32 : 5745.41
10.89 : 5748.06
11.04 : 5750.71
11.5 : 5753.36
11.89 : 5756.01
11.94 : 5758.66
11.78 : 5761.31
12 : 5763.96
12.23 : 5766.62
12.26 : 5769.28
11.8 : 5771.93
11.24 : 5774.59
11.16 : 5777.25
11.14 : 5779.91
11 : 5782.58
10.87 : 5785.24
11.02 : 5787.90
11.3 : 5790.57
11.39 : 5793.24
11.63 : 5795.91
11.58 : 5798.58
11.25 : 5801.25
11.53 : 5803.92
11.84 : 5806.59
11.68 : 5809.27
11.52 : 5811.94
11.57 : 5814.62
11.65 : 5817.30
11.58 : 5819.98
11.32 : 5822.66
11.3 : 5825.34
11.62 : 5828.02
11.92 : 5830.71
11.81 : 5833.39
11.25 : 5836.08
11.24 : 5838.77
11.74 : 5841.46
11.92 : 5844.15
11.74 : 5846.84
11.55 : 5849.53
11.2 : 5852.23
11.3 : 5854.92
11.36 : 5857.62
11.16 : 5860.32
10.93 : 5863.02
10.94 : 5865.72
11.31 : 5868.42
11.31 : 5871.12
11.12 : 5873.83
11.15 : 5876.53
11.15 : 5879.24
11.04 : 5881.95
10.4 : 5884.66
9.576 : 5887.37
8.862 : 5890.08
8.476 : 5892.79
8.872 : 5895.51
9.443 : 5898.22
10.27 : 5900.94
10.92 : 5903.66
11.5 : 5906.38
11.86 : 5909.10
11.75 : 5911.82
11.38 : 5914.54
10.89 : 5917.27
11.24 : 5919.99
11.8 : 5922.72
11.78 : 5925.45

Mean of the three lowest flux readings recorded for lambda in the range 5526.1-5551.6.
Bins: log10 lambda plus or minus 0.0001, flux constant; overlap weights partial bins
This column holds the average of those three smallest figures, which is 10.7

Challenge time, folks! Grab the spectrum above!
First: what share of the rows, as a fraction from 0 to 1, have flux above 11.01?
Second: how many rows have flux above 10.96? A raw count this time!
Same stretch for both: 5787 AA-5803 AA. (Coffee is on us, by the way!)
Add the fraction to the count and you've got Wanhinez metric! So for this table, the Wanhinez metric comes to 7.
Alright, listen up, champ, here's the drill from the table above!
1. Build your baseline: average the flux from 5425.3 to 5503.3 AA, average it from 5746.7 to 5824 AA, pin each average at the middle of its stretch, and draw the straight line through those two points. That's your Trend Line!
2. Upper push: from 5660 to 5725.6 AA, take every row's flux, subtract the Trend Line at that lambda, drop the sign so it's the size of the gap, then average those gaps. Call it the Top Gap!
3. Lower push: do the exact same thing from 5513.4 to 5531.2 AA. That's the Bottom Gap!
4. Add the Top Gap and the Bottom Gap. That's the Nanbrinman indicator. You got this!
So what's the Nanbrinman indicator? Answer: 0.66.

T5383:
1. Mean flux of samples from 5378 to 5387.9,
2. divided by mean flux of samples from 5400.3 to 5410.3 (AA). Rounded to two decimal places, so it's 1.09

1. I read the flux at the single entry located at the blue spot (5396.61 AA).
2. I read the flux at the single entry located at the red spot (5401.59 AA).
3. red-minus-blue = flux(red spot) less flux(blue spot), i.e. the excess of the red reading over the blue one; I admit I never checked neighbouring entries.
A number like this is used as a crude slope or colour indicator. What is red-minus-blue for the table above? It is -0.29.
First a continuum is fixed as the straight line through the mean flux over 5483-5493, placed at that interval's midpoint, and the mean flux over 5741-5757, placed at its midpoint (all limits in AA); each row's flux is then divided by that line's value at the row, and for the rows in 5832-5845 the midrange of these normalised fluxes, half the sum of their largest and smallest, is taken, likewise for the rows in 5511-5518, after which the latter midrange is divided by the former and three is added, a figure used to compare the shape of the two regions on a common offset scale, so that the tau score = 4.01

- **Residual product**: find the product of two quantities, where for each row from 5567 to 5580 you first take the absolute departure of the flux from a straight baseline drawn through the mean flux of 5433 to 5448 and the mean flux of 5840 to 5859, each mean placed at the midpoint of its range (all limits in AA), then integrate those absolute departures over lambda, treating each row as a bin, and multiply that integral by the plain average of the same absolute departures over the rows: 2.7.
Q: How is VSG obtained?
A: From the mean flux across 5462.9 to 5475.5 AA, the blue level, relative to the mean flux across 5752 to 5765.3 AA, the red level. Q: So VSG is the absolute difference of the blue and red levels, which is 1.4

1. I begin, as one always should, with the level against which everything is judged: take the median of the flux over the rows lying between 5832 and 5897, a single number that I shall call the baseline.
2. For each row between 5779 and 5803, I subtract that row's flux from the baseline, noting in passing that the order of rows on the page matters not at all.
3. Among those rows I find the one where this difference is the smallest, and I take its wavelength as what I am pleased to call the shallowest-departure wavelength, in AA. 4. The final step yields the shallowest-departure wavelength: 5795.91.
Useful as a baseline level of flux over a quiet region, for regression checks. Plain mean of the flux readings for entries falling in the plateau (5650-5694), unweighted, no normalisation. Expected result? 11.2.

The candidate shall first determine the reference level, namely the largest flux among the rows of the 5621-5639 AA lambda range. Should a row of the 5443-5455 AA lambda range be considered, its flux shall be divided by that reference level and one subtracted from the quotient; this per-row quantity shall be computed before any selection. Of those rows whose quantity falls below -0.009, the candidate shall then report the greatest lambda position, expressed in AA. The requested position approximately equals 5454.08 AA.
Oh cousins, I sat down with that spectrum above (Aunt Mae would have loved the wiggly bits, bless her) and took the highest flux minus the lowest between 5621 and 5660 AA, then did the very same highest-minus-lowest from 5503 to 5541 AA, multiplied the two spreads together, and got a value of 0.3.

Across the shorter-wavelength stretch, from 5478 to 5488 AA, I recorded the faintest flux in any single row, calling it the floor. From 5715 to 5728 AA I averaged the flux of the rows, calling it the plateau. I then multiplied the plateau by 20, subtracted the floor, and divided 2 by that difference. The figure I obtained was 0.0089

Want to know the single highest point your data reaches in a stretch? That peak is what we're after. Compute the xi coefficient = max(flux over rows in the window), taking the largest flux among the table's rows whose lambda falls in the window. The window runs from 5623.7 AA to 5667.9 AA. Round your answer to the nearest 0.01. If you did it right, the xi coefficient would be 11.64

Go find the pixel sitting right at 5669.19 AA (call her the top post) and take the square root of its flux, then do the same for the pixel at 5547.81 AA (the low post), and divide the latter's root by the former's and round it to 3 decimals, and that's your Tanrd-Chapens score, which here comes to 1.009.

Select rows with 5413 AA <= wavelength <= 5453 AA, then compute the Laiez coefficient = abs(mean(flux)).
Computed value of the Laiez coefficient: 10.9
